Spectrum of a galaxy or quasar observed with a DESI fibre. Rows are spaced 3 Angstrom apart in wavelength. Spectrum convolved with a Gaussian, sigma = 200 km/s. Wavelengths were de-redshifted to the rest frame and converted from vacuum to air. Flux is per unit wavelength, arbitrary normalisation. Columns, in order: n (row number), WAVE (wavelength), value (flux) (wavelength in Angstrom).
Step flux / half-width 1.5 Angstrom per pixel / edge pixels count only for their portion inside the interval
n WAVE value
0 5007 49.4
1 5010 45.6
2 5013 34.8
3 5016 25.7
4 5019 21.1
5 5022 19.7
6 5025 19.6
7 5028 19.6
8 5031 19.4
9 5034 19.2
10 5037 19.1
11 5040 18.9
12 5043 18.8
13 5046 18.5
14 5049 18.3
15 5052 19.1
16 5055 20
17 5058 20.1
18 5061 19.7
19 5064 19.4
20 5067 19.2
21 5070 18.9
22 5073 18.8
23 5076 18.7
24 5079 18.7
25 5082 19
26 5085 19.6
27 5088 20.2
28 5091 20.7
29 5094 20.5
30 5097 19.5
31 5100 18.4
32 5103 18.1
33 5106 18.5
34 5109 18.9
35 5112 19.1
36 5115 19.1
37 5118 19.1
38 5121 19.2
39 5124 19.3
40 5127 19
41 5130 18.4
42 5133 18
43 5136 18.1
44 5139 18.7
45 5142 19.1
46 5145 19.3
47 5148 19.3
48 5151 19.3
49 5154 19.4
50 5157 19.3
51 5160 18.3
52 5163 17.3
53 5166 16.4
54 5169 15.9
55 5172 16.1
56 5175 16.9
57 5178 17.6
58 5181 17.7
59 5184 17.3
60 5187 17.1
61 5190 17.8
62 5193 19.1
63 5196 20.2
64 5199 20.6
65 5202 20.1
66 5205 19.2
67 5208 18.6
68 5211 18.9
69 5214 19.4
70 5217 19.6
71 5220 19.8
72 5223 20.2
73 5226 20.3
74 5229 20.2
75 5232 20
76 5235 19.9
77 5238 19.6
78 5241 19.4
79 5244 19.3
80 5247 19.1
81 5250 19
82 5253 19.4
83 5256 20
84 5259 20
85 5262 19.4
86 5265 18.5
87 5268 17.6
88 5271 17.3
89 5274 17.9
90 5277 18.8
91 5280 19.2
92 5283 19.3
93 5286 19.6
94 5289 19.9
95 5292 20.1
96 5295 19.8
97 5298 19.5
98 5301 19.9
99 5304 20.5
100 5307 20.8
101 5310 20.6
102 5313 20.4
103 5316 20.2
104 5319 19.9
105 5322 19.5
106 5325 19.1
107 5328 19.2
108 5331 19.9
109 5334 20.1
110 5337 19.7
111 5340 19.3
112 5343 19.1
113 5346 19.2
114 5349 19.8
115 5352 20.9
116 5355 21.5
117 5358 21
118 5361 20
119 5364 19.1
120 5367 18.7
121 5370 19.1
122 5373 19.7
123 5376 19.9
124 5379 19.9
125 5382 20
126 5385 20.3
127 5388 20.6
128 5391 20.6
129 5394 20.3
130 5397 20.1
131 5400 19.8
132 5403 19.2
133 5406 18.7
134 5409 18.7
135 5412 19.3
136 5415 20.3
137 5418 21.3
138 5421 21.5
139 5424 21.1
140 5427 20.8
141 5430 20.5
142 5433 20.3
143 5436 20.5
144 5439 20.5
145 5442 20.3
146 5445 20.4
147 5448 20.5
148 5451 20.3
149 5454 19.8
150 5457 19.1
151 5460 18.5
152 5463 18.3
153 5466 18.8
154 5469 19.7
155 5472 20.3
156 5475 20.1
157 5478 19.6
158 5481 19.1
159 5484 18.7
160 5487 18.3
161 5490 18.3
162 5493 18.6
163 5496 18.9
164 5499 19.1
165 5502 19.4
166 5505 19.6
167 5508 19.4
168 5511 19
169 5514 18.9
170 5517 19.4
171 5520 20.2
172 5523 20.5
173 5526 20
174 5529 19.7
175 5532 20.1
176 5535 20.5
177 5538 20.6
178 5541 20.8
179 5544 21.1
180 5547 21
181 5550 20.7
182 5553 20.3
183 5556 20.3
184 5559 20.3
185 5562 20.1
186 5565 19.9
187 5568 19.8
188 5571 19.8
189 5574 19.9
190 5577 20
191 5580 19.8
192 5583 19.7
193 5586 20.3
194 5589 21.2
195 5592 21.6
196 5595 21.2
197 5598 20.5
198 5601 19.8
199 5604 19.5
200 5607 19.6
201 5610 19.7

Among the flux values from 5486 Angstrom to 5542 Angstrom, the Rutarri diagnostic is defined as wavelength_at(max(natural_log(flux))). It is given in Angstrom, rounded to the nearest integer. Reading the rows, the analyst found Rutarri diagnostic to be 5541 Angstrom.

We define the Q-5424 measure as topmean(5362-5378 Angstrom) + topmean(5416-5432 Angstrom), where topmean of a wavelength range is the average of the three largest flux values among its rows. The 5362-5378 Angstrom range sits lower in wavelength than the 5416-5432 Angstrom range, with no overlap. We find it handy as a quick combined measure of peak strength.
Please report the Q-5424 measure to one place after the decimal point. 40.9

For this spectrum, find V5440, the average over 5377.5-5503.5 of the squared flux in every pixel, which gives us 392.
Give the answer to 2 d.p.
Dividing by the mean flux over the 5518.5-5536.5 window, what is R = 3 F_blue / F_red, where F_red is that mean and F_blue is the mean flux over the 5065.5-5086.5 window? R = 2.82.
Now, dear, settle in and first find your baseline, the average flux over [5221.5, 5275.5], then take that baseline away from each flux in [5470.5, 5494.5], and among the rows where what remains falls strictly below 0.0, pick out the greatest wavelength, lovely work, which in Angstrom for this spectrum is 5493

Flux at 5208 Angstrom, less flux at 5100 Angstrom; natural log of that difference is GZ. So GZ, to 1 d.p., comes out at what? -1.6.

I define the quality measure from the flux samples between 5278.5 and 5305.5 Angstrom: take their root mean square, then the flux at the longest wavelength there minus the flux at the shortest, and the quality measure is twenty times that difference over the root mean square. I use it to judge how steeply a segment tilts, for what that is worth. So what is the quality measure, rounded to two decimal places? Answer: 1.32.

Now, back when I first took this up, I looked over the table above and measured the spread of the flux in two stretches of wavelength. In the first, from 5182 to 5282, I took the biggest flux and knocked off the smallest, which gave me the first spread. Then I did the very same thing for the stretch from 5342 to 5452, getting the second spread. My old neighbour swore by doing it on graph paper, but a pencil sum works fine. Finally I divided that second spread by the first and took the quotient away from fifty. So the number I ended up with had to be 49.2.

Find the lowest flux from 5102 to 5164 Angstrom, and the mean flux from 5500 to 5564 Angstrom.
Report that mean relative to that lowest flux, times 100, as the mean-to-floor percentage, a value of 116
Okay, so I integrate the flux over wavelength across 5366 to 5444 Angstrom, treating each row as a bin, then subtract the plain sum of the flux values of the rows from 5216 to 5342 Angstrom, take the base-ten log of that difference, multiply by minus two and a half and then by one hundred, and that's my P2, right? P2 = -718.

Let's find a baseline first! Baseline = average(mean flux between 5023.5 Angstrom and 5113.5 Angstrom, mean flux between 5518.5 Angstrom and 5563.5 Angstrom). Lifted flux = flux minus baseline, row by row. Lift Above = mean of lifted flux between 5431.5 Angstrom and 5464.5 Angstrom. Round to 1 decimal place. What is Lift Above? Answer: 0.0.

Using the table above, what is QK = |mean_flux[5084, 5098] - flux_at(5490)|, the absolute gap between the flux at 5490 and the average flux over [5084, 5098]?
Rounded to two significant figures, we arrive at 1.8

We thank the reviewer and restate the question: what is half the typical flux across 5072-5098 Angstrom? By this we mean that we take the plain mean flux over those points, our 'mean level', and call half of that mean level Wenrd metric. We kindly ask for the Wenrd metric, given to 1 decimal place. 9.8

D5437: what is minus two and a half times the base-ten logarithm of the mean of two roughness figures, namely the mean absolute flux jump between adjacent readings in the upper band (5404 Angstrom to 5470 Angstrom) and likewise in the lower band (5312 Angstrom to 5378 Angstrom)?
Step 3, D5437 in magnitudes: 0.93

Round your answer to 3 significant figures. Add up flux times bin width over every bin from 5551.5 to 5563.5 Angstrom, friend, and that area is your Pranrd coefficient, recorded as 243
